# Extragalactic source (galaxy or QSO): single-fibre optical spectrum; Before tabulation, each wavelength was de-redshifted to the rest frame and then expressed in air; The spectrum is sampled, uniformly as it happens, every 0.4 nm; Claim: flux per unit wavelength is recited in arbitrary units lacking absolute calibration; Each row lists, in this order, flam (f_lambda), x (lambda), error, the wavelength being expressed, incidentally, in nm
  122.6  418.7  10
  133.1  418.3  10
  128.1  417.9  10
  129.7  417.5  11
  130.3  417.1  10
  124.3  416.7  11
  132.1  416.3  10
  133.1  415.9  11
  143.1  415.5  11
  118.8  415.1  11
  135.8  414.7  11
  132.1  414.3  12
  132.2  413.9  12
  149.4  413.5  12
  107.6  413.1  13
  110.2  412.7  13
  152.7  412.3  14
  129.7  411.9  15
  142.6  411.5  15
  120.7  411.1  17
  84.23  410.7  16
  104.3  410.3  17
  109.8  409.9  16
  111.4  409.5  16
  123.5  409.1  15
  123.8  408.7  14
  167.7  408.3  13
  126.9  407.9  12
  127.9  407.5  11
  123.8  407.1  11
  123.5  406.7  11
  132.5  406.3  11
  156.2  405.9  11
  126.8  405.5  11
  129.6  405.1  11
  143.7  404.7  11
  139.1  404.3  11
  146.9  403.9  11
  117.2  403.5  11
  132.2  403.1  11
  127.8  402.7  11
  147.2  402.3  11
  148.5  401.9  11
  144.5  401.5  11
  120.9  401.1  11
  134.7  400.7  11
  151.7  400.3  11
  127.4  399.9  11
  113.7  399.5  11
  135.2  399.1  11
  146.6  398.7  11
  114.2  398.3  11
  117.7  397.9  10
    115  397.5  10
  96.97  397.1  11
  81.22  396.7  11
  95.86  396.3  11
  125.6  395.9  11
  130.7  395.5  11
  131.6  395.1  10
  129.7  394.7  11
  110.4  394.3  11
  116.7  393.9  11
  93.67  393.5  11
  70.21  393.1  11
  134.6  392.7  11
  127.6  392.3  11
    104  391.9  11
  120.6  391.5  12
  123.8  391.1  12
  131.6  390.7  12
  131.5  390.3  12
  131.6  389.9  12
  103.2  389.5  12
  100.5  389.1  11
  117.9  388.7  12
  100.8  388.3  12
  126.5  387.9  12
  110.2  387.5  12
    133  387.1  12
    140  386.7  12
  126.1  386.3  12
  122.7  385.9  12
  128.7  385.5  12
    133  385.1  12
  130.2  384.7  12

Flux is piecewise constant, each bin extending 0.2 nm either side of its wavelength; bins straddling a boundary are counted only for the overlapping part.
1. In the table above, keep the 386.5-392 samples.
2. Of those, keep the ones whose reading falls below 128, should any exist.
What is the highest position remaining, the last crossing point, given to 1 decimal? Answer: 391.9 nm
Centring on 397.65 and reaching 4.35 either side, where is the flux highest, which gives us 400.3 nm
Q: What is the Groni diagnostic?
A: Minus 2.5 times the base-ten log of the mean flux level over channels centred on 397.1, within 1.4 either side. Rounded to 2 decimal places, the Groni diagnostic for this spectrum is -5.07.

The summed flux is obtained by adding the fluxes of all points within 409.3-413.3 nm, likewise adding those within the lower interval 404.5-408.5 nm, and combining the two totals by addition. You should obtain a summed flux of 2532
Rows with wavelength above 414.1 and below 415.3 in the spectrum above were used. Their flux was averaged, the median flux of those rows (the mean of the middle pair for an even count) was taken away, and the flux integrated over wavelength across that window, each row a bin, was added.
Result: 151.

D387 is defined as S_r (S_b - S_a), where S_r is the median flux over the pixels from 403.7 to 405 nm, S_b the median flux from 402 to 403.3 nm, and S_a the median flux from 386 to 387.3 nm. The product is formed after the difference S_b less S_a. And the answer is -115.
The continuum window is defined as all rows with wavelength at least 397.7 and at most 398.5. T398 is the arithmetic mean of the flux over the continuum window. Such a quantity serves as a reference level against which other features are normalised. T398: 116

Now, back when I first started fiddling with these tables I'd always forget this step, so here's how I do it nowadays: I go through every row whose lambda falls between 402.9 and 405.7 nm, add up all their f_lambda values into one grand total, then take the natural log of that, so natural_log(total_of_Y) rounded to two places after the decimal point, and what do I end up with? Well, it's 6.84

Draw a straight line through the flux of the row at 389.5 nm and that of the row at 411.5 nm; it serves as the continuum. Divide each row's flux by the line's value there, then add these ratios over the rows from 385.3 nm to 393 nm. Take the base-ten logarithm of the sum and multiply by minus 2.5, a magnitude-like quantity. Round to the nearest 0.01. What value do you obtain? -3.39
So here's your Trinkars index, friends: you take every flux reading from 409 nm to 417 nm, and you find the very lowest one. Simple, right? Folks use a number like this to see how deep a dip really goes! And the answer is 84.23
